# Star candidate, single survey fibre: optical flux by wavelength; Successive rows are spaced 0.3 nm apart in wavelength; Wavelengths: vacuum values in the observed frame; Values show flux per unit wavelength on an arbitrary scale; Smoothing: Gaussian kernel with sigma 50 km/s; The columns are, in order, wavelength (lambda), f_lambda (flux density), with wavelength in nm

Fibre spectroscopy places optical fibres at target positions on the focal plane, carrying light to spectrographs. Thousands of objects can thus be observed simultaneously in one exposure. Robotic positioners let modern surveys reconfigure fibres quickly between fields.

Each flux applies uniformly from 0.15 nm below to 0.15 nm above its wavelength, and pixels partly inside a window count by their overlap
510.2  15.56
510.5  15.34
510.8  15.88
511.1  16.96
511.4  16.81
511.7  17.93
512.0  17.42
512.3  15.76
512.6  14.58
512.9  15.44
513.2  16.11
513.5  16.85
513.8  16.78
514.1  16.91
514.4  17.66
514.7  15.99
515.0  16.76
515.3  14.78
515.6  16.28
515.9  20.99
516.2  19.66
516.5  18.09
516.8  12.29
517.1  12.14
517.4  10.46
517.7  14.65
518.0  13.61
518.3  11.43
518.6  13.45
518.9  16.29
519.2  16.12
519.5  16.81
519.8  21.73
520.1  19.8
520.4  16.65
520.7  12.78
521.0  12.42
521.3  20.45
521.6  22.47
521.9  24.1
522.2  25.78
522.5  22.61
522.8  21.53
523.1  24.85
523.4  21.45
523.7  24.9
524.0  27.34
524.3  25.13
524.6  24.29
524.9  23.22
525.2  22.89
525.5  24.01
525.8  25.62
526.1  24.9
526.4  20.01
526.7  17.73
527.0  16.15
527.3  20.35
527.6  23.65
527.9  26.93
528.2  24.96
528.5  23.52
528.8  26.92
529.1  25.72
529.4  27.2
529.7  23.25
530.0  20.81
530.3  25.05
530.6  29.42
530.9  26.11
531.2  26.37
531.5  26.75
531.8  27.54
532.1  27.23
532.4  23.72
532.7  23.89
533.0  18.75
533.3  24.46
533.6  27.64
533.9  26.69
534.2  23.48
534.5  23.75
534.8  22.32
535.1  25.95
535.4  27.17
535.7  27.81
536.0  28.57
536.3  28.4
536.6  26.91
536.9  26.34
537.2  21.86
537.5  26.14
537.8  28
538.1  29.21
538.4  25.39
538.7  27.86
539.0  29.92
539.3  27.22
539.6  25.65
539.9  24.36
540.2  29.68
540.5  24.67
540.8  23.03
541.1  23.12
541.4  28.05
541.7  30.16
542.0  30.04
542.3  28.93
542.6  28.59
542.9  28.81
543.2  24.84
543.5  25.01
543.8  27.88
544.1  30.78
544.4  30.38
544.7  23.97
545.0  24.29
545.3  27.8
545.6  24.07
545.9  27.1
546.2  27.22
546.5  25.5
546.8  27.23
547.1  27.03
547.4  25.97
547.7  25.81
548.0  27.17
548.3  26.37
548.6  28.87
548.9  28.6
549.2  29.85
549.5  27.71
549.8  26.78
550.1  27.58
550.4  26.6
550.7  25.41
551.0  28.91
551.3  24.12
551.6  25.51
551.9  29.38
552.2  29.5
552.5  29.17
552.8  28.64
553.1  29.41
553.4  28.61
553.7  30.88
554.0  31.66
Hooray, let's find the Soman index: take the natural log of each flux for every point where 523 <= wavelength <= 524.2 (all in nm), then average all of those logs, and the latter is 3.20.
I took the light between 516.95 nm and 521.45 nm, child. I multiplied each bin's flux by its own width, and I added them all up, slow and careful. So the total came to 69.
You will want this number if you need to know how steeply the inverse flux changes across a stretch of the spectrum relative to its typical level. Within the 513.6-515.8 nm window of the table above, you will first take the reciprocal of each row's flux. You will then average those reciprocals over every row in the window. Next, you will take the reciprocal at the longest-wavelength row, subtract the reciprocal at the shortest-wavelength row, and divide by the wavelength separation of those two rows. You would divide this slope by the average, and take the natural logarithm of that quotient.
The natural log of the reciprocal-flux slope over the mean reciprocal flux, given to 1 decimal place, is -4.1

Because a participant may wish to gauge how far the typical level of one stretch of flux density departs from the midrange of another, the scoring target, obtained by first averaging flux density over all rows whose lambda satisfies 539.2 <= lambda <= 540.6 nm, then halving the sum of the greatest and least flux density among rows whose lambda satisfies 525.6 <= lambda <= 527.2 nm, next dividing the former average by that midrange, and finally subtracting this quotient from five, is 3.74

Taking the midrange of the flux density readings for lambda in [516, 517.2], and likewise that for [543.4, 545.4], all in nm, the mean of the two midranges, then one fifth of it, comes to 4.3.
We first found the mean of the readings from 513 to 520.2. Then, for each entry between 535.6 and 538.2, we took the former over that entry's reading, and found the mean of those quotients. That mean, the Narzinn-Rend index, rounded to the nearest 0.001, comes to 0.599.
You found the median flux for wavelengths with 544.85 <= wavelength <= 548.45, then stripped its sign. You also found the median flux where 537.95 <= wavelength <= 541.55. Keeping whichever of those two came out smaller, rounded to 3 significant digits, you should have 26.4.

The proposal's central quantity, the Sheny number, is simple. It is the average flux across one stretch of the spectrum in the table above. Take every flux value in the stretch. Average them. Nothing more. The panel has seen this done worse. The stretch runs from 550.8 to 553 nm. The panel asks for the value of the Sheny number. 28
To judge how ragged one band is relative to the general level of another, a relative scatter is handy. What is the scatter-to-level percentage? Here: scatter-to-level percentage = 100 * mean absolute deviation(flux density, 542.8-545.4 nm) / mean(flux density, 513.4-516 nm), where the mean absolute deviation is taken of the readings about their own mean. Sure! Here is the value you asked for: 13.4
